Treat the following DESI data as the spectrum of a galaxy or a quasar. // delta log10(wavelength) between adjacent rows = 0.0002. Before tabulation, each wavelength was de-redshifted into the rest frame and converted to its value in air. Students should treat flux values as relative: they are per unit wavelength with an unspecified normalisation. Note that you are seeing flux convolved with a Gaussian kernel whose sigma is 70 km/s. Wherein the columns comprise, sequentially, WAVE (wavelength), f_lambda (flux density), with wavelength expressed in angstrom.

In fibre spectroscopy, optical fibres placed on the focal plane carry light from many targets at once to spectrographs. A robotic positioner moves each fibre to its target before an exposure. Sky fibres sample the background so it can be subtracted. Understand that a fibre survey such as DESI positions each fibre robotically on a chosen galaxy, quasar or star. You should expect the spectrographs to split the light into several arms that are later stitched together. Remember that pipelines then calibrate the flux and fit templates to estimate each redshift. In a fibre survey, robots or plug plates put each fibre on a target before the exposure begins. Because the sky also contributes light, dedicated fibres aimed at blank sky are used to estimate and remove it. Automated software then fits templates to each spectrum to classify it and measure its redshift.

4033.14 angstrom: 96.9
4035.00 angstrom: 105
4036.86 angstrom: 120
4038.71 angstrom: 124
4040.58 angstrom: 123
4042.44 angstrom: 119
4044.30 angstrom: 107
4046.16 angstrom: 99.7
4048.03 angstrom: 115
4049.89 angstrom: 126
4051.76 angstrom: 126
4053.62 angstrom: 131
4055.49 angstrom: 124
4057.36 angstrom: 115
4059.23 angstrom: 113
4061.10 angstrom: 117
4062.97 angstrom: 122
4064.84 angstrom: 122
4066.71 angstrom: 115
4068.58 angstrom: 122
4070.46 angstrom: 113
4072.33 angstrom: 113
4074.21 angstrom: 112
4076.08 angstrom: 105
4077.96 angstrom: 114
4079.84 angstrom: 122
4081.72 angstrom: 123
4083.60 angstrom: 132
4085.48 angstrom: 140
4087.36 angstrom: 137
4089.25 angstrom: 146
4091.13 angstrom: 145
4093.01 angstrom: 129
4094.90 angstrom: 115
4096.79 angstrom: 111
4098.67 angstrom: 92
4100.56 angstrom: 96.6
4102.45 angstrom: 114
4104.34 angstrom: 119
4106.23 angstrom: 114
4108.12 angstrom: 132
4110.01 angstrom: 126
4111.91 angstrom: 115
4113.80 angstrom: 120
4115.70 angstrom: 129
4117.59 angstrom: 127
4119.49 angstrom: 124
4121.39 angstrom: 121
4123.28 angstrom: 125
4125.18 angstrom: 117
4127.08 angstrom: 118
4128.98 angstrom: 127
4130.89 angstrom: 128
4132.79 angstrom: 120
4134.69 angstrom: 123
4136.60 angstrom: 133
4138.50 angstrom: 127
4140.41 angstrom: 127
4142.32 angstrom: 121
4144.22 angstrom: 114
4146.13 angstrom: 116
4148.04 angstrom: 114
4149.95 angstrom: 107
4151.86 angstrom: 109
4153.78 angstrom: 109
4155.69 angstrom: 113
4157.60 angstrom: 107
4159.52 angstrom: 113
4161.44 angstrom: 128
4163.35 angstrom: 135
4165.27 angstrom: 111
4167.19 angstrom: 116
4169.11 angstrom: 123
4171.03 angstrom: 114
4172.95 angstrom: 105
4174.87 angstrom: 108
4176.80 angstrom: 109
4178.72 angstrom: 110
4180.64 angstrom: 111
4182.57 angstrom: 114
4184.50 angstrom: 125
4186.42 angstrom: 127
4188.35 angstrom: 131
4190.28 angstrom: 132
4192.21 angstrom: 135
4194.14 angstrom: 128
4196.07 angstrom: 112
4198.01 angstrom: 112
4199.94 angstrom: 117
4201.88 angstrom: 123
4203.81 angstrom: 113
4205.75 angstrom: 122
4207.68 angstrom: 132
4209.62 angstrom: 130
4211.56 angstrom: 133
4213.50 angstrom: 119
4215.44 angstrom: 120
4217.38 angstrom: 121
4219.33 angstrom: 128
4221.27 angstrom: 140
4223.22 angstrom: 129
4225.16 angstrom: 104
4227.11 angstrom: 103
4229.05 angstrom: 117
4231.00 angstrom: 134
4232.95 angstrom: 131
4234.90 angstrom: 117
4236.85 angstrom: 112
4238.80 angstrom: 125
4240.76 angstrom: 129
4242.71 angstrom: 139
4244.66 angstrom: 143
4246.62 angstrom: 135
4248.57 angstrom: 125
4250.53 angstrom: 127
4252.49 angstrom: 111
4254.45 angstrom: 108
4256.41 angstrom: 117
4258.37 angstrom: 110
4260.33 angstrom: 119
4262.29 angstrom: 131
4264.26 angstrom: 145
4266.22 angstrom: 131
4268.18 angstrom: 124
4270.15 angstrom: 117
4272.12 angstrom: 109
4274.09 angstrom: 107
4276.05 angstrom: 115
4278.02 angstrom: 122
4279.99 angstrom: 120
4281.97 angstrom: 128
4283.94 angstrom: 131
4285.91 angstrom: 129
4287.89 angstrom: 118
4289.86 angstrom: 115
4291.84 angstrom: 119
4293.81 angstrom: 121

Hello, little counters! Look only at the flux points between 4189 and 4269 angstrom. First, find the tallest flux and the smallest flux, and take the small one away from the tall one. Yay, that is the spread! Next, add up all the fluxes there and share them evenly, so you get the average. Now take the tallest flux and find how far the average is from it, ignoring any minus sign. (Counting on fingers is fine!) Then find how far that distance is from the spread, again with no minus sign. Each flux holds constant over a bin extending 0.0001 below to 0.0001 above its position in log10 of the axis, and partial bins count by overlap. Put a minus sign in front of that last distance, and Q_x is -21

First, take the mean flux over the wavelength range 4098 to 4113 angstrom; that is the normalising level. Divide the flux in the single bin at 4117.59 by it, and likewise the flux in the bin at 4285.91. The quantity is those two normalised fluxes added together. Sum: 2.25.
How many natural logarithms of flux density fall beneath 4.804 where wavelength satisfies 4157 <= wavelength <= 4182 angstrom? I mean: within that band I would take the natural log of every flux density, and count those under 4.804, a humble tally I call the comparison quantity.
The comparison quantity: 10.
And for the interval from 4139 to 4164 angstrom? 10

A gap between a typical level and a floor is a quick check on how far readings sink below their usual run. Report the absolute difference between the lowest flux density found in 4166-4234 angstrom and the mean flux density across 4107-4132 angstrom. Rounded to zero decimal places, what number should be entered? 21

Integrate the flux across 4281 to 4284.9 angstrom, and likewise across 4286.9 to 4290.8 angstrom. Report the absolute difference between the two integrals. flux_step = 51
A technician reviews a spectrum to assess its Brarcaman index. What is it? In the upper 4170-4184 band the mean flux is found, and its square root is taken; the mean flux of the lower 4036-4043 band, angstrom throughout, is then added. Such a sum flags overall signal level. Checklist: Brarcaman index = 132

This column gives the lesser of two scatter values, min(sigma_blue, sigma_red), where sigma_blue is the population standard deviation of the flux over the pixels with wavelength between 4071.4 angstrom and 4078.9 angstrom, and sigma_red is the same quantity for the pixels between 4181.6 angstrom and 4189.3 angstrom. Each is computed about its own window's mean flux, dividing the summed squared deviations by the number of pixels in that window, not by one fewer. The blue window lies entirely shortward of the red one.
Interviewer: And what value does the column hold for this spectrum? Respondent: 3.5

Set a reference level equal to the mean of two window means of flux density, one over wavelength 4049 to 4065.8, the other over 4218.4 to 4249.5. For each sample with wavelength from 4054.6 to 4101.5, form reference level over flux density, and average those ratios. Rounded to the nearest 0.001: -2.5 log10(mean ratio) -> -0.048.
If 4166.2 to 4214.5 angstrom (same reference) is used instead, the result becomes -0.039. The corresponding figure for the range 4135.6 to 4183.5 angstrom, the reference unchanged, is -0.078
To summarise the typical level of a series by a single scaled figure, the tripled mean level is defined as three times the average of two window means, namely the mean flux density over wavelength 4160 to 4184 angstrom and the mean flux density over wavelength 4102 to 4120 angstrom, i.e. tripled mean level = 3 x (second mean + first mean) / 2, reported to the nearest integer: 356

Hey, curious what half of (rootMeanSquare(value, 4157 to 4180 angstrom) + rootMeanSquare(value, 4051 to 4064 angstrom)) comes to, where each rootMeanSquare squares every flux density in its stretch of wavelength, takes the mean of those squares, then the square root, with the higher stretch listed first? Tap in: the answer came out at 118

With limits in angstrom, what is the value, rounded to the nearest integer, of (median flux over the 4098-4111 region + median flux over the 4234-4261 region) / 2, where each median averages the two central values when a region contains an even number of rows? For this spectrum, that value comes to 118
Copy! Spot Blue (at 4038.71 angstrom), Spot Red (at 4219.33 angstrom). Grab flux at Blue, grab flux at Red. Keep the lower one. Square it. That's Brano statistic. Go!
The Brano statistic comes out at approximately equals 15376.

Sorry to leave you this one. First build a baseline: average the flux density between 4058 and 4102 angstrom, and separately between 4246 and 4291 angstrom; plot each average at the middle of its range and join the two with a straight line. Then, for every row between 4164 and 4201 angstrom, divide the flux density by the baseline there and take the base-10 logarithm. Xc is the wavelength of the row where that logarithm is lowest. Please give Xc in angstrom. 4172.95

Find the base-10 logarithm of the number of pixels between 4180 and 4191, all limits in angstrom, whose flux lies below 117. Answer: 0.30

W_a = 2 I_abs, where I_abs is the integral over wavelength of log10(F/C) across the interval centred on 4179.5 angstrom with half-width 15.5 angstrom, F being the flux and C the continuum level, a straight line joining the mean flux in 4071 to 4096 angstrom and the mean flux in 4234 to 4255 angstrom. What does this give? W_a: -1.5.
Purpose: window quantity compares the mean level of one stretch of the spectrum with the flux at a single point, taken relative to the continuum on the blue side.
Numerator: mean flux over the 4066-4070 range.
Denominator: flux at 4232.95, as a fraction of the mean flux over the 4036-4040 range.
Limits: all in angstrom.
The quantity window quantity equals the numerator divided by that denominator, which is 110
